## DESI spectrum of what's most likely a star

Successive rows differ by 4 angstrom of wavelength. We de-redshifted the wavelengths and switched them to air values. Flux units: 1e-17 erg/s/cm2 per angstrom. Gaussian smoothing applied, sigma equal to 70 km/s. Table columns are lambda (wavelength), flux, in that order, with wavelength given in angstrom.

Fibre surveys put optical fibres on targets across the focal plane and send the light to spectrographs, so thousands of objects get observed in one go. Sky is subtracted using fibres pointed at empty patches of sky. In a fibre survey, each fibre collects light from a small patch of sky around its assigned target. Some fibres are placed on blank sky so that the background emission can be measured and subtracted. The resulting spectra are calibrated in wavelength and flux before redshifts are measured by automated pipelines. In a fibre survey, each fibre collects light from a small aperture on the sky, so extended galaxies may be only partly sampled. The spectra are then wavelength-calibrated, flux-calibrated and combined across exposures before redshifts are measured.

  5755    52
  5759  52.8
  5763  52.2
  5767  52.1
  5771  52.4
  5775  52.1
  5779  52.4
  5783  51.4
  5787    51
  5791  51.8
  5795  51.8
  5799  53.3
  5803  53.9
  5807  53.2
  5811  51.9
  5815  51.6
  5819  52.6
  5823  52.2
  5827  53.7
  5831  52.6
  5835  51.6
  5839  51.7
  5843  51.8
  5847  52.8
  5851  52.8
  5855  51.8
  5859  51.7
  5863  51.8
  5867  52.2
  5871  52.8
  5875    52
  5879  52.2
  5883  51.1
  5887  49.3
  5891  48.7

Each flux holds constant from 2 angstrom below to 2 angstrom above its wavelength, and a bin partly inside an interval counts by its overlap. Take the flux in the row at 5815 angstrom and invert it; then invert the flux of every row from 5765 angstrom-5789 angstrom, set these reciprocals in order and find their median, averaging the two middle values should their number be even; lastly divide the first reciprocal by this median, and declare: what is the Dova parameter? 1.01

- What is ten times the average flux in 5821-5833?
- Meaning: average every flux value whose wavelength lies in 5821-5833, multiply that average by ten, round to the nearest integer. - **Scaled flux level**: 528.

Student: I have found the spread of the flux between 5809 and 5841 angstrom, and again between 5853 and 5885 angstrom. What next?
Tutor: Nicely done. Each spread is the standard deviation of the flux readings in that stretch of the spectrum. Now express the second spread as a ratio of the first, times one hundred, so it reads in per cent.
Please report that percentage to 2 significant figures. 68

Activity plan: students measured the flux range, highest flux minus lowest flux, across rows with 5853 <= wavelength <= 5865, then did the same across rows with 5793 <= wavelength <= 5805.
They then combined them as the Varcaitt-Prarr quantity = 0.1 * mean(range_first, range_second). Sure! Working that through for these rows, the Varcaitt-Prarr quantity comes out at 0.11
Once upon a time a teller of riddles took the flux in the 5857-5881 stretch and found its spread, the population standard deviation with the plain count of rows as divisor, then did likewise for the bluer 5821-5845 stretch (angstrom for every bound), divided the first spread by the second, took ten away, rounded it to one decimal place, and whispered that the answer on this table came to -9.5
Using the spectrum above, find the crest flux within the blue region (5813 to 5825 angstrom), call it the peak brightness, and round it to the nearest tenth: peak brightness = 52.6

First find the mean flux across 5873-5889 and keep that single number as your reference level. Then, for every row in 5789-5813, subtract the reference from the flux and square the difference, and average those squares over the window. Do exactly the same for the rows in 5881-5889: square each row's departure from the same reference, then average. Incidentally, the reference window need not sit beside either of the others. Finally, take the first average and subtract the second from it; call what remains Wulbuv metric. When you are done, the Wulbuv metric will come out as 1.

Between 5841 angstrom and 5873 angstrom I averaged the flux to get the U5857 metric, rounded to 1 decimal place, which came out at 52.2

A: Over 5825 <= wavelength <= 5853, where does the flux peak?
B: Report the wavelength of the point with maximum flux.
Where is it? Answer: 5827 angstrom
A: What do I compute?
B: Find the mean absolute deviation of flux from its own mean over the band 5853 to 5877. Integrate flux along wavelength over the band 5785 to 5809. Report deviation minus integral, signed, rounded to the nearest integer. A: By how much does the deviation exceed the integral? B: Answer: -1260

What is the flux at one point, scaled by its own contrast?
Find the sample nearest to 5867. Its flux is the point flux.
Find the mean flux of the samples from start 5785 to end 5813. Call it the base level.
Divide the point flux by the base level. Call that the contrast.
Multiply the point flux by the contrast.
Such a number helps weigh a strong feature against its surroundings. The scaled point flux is 52.0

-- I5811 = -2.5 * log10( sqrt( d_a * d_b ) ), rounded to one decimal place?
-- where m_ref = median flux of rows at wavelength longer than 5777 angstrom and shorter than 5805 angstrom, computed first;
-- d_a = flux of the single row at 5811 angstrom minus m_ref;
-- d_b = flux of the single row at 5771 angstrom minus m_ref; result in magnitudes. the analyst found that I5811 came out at 1.5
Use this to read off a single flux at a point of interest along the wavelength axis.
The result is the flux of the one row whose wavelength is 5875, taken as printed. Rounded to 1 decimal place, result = 52.0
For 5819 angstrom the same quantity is 52.6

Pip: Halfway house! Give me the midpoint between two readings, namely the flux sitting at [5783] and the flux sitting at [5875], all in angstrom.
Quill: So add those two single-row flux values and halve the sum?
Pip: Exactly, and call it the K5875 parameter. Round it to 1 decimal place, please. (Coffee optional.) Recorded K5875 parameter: 51.7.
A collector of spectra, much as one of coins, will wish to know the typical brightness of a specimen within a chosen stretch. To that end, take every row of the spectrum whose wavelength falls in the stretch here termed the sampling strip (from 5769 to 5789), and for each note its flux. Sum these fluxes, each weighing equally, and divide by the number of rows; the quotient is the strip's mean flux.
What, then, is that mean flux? 51.9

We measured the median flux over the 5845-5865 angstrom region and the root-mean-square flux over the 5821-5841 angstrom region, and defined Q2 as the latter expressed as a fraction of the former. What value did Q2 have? 1.01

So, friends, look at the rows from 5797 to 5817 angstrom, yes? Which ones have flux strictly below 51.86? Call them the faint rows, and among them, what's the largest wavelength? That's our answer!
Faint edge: 5815 angstrom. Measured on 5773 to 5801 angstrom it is 5795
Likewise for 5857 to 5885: 5883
